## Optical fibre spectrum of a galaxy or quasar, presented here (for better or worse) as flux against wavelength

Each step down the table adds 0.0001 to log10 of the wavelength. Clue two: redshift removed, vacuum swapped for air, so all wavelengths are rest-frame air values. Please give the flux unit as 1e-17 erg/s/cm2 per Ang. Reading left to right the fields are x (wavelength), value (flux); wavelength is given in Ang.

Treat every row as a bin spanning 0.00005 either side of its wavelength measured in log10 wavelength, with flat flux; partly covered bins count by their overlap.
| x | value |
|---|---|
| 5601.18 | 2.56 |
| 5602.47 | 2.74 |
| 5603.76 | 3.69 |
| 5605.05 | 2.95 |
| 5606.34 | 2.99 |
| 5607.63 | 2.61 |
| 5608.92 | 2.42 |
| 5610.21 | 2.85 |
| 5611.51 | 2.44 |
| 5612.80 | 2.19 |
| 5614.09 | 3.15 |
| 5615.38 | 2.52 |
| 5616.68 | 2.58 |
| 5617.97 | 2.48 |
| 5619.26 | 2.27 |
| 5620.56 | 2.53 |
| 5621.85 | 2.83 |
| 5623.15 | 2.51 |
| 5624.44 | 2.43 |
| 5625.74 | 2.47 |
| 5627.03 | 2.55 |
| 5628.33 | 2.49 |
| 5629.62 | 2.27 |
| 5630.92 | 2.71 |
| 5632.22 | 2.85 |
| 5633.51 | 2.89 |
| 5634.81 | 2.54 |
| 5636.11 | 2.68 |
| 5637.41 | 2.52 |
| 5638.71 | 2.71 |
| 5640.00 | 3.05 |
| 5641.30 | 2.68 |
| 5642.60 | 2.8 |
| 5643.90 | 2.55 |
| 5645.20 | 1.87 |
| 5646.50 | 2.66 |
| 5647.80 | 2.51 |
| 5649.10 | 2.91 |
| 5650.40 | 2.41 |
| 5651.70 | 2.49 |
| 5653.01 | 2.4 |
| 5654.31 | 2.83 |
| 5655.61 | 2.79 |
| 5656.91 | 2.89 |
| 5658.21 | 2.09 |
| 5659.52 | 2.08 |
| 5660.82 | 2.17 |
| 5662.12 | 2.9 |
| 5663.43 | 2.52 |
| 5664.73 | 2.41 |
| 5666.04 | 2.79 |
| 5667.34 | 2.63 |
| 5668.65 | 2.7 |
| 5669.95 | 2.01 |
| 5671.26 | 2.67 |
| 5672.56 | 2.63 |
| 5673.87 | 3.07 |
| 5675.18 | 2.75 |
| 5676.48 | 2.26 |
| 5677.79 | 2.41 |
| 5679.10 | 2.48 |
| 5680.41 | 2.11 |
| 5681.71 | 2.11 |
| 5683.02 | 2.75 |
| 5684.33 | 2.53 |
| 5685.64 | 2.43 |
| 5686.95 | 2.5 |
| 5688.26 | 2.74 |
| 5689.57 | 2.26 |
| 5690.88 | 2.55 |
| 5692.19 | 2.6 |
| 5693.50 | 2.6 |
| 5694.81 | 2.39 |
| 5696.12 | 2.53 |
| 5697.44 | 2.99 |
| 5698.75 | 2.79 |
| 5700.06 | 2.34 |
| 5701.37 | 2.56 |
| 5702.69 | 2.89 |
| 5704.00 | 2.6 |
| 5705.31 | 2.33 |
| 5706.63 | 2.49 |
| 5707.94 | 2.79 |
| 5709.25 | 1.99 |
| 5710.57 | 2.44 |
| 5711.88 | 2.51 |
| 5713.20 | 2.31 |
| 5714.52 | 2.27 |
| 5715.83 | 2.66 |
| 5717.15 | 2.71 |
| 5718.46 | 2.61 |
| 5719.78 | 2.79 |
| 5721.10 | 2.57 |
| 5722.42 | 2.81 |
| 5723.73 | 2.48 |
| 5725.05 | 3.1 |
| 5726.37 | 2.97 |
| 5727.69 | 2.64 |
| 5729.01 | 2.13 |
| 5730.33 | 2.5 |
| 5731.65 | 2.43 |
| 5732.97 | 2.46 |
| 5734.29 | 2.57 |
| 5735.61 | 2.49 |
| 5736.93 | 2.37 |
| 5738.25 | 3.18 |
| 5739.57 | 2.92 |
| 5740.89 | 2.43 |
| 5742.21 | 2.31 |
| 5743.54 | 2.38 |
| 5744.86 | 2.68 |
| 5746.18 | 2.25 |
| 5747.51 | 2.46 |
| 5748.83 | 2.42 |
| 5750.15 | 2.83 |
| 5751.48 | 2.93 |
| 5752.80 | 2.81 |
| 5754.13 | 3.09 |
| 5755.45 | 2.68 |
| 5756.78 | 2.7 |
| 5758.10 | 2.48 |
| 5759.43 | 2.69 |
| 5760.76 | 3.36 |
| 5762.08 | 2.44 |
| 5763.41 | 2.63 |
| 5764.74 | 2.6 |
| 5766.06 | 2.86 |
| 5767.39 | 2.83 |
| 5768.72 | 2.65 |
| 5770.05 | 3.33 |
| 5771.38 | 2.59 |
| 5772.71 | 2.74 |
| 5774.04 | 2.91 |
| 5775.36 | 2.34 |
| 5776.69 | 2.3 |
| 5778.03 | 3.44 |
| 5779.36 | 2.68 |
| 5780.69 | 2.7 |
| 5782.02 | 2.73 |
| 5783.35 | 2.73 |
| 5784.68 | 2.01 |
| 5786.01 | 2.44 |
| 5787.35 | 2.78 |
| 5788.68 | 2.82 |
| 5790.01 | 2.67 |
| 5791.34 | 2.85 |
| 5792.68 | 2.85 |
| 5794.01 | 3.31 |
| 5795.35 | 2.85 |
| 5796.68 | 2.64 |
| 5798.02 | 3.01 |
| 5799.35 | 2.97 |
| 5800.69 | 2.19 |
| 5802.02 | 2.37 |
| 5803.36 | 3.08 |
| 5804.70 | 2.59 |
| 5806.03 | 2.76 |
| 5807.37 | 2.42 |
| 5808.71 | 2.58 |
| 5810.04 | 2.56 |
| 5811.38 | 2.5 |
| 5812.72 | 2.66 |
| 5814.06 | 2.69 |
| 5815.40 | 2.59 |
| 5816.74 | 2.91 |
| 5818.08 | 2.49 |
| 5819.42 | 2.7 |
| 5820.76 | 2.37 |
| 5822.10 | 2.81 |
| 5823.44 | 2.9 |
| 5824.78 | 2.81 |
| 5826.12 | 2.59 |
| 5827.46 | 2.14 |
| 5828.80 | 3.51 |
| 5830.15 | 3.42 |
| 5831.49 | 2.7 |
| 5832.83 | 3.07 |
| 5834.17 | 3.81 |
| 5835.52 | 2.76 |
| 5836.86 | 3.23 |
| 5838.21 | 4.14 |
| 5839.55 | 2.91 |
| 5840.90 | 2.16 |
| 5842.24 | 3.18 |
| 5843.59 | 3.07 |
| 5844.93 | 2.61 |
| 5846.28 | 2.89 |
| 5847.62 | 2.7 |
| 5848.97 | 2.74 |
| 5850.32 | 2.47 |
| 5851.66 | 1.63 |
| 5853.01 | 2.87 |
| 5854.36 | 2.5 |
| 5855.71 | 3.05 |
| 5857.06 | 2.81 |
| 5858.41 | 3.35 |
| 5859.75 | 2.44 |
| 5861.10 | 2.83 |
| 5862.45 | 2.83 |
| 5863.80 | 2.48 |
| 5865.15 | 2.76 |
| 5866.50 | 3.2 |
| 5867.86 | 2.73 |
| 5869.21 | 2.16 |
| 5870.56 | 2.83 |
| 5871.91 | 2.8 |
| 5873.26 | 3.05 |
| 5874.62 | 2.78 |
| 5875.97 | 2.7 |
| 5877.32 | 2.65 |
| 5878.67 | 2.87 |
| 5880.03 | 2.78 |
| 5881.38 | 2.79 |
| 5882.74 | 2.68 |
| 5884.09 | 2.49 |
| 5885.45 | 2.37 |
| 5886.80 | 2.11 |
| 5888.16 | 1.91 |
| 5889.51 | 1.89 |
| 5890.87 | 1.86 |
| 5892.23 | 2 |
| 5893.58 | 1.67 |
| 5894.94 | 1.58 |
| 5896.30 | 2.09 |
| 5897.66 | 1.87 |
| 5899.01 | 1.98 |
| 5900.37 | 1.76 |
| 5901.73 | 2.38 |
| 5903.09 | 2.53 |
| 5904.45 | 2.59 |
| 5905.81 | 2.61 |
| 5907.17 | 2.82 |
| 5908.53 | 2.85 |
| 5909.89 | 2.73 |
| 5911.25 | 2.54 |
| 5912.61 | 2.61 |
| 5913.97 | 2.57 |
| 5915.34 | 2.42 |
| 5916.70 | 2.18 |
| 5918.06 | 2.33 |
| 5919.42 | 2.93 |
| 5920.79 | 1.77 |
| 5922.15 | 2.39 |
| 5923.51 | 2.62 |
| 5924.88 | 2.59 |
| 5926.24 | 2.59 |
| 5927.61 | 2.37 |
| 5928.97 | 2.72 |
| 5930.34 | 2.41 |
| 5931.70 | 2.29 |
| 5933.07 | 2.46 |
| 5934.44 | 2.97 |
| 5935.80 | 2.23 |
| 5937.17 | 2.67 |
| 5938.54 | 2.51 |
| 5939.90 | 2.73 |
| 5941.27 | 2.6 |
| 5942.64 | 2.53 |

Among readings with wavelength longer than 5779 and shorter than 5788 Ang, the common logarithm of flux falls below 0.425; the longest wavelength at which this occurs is 5786.01 Ang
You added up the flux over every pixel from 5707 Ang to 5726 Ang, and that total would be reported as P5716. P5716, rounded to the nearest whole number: 36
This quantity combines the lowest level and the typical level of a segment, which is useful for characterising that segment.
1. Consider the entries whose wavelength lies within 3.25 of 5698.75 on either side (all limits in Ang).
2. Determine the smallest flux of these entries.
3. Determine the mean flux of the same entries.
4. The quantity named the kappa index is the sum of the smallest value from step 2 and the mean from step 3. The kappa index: 5.0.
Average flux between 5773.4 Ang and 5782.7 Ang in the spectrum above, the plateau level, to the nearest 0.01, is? 2.73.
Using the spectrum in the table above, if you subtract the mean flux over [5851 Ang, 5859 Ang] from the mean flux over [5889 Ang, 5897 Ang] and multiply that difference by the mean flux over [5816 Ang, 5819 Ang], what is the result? -2.3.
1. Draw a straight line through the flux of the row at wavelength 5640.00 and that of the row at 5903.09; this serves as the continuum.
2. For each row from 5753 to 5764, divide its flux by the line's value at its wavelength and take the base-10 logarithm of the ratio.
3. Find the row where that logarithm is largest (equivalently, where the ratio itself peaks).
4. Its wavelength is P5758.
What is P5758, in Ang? 5760.76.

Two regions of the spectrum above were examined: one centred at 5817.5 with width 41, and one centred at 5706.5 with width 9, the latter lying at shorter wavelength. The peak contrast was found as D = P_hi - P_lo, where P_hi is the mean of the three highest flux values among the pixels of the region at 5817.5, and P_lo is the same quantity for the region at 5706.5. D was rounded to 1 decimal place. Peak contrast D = 0.8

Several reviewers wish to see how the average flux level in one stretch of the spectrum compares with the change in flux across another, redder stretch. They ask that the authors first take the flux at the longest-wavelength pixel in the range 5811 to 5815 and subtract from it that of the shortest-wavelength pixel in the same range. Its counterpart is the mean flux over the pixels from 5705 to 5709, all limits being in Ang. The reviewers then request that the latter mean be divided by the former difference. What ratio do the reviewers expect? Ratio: 13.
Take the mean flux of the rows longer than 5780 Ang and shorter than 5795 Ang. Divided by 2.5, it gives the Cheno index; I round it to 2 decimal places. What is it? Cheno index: 1.09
